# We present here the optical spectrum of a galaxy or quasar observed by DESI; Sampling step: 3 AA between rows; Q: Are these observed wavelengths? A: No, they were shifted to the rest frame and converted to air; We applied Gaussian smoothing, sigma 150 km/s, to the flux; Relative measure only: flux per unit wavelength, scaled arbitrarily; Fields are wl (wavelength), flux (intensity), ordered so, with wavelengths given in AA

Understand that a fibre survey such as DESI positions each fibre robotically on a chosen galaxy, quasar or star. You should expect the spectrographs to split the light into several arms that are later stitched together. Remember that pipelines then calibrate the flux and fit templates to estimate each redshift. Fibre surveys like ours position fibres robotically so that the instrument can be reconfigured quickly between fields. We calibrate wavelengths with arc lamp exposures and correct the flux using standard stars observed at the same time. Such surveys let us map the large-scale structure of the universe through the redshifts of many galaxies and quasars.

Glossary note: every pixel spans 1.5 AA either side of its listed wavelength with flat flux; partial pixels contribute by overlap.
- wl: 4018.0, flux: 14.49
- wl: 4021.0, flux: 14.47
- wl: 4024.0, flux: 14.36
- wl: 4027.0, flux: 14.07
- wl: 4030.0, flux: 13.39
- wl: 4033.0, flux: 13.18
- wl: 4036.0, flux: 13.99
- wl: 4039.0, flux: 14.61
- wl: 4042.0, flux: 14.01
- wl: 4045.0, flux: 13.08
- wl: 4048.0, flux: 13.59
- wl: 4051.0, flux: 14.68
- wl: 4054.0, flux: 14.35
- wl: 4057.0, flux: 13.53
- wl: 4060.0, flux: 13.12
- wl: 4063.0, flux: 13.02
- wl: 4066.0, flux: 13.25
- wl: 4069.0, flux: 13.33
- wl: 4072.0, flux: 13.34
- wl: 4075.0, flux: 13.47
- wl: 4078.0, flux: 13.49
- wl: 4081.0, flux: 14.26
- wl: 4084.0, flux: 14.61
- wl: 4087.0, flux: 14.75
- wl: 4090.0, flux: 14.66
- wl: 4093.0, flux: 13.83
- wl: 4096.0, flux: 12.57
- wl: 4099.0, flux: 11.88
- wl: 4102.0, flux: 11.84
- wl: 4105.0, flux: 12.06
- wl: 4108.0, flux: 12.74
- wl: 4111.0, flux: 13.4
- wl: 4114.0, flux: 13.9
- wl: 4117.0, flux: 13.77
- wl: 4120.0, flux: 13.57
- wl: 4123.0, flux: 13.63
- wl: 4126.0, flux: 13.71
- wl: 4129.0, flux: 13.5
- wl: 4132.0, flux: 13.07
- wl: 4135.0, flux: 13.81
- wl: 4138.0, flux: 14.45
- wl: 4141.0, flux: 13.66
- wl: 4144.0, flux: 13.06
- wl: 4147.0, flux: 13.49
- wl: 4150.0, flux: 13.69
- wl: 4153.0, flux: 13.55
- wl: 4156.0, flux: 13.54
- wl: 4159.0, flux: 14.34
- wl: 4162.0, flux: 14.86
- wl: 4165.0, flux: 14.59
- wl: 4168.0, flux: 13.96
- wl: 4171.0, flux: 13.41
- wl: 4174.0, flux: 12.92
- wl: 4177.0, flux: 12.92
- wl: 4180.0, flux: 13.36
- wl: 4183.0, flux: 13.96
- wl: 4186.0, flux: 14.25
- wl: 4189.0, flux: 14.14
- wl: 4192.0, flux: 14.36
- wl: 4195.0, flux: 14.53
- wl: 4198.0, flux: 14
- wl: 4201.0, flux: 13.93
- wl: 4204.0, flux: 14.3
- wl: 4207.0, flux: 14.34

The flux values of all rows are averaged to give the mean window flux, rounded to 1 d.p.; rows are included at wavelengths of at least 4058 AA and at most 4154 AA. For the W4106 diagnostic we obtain 13.5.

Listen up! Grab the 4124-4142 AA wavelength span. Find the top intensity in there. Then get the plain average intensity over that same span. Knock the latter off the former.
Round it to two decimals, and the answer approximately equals 0.75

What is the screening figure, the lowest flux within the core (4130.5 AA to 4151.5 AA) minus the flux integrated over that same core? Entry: -272.6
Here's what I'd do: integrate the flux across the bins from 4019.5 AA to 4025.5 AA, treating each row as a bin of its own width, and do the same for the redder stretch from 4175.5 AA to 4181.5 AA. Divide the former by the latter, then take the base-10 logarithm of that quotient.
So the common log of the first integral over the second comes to 0.04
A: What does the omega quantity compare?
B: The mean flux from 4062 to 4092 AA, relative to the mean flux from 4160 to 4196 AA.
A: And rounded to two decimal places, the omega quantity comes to 0.99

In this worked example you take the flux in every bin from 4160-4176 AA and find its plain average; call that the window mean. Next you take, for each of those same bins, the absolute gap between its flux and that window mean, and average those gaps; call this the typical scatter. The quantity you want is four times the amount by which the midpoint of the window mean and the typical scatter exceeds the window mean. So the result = -26.6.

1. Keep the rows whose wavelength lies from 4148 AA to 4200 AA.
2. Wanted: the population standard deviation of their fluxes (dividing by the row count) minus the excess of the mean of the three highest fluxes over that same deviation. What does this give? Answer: -13.6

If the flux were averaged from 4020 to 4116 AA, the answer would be 13.6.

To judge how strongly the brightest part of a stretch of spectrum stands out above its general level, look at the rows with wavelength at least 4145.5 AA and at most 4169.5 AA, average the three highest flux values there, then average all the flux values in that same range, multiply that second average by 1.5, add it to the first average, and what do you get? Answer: 35.6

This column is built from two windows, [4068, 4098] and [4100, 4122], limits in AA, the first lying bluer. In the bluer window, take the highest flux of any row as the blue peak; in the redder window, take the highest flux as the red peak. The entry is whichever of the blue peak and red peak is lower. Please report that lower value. 13.9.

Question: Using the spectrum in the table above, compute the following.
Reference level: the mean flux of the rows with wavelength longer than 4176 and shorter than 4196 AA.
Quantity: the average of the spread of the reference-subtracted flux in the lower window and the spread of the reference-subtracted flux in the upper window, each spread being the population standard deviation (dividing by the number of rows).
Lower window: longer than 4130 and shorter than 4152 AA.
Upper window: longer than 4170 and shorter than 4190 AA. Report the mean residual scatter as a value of 0.48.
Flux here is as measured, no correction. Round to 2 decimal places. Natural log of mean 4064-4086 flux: 2.62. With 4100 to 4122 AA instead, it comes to 2.57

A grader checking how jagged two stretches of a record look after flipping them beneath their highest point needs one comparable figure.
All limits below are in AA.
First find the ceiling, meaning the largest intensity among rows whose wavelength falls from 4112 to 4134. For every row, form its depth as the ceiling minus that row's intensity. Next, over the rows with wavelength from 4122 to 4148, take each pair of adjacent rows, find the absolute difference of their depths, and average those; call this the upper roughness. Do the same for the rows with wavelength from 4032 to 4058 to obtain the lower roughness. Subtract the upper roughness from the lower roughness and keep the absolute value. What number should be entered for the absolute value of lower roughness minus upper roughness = 0.22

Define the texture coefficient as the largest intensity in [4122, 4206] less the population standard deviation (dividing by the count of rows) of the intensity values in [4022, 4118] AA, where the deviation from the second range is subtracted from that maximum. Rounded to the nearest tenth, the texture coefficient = 14.1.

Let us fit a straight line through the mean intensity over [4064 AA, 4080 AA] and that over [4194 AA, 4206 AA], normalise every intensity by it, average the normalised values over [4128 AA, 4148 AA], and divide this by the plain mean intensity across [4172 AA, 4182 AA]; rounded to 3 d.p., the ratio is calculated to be 0.075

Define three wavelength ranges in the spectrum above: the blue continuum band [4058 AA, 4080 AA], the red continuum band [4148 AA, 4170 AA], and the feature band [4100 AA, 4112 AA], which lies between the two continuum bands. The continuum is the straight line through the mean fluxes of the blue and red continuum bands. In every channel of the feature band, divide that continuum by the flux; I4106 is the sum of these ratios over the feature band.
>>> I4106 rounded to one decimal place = 4.4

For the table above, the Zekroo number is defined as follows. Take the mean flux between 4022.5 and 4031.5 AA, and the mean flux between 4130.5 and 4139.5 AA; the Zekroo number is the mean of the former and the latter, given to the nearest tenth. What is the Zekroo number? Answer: 13.9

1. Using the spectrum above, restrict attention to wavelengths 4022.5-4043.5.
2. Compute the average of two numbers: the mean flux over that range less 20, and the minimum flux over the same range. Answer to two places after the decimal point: 3.56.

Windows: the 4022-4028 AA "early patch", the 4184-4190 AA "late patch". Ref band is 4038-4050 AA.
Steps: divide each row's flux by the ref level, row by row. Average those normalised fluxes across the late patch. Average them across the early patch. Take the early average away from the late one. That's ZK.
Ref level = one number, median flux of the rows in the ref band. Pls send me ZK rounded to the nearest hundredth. 0.00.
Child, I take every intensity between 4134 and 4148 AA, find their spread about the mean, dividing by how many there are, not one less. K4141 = 0.45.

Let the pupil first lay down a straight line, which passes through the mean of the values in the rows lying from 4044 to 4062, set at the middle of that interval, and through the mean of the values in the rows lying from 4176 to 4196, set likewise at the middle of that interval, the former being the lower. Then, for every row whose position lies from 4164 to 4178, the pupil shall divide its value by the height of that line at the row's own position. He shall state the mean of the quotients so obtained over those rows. 0.97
